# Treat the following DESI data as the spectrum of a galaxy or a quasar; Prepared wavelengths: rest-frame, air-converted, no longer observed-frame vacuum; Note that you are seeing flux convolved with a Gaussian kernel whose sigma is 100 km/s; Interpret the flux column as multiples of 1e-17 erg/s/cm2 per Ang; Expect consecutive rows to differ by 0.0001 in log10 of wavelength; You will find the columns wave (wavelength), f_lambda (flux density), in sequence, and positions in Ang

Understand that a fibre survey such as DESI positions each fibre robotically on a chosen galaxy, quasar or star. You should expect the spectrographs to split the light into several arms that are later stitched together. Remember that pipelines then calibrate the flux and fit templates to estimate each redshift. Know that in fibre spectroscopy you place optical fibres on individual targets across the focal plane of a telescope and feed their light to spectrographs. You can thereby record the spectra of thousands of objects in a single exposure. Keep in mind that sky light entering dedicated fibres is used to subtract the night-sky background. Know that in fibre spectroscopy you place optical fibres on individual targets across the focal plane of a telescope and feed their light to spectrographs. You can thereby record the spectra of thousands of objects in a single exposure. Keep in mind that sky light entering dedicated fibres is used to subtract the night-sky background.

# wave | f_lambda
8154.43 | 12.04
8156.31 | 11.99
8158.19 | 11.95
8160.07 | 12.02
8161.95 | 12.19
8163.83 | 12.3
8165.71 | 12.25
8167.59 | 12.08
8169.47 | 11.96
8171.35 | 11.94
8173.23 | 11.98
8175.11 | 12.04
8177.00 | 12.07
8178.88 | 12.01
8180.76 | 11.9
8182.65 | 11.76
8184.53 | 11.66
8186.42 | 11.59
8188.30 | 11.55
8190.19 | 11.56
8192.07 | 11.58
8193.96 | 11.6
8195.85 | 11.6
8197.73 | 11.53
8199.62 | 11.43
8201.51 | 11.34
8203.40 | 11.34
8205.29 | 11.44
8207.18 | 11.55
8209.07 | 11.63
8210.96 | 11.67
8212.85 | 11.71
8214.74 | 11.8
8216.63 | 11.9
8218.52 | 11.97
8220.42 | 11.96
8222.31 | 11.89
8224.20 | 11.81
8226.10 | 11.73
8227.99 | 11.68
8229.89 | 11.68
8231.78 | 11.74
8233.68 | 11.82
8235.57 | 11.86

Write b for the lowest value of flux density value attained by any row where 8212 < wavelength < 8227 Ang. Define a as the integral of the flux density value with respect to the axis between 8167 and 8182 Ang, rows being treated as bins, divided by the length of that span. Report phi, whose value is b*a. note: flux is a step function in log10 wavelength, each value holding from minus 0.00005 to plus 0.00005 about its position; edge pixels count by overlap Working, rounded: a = 12.0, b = 11.71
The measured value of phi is 140.4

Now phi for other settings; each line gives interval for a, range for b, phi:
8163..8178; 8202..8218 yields 137.0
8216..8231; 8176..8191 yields 136.6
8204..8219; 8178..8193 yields 135.1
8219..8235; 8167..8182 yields 140.4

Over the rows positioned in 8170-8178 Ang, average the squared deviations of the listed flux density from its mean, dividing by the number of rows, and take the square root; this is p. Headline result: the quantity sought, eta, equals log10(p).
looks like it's -1.3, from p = 0.051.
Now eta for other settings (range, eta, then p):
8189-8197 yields -1.8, 0.017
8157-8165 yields -0.9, 0.138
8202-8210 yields -1.0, 0.110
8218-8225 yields -1.2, 0.064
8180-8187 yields -0.9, 0.116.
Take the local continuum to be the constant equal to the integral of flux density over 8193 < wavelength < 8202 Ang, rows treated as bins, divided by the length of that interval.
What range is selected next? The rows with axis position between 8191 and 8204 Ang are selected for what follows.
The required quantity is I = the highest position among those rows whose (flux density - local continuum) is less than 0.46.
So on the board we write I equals 8203.40 Ang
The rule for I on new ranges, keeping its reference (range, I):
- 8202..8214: 8212.85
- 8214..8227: 8226.10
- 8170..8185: 8184.53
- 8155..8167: 8158.19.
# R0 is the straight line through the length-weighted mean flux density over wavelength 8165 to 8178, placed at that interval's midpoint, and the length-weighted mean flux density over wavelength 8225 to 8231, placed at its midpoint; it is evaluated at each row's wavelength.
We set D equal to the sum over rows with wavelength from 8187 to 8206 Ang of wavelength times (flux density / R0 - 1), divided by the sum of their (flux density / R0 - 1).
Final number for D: 8197.4 Ang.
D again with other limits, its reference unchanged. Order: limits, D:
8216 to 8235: 8222.9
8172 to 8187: 8184.6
